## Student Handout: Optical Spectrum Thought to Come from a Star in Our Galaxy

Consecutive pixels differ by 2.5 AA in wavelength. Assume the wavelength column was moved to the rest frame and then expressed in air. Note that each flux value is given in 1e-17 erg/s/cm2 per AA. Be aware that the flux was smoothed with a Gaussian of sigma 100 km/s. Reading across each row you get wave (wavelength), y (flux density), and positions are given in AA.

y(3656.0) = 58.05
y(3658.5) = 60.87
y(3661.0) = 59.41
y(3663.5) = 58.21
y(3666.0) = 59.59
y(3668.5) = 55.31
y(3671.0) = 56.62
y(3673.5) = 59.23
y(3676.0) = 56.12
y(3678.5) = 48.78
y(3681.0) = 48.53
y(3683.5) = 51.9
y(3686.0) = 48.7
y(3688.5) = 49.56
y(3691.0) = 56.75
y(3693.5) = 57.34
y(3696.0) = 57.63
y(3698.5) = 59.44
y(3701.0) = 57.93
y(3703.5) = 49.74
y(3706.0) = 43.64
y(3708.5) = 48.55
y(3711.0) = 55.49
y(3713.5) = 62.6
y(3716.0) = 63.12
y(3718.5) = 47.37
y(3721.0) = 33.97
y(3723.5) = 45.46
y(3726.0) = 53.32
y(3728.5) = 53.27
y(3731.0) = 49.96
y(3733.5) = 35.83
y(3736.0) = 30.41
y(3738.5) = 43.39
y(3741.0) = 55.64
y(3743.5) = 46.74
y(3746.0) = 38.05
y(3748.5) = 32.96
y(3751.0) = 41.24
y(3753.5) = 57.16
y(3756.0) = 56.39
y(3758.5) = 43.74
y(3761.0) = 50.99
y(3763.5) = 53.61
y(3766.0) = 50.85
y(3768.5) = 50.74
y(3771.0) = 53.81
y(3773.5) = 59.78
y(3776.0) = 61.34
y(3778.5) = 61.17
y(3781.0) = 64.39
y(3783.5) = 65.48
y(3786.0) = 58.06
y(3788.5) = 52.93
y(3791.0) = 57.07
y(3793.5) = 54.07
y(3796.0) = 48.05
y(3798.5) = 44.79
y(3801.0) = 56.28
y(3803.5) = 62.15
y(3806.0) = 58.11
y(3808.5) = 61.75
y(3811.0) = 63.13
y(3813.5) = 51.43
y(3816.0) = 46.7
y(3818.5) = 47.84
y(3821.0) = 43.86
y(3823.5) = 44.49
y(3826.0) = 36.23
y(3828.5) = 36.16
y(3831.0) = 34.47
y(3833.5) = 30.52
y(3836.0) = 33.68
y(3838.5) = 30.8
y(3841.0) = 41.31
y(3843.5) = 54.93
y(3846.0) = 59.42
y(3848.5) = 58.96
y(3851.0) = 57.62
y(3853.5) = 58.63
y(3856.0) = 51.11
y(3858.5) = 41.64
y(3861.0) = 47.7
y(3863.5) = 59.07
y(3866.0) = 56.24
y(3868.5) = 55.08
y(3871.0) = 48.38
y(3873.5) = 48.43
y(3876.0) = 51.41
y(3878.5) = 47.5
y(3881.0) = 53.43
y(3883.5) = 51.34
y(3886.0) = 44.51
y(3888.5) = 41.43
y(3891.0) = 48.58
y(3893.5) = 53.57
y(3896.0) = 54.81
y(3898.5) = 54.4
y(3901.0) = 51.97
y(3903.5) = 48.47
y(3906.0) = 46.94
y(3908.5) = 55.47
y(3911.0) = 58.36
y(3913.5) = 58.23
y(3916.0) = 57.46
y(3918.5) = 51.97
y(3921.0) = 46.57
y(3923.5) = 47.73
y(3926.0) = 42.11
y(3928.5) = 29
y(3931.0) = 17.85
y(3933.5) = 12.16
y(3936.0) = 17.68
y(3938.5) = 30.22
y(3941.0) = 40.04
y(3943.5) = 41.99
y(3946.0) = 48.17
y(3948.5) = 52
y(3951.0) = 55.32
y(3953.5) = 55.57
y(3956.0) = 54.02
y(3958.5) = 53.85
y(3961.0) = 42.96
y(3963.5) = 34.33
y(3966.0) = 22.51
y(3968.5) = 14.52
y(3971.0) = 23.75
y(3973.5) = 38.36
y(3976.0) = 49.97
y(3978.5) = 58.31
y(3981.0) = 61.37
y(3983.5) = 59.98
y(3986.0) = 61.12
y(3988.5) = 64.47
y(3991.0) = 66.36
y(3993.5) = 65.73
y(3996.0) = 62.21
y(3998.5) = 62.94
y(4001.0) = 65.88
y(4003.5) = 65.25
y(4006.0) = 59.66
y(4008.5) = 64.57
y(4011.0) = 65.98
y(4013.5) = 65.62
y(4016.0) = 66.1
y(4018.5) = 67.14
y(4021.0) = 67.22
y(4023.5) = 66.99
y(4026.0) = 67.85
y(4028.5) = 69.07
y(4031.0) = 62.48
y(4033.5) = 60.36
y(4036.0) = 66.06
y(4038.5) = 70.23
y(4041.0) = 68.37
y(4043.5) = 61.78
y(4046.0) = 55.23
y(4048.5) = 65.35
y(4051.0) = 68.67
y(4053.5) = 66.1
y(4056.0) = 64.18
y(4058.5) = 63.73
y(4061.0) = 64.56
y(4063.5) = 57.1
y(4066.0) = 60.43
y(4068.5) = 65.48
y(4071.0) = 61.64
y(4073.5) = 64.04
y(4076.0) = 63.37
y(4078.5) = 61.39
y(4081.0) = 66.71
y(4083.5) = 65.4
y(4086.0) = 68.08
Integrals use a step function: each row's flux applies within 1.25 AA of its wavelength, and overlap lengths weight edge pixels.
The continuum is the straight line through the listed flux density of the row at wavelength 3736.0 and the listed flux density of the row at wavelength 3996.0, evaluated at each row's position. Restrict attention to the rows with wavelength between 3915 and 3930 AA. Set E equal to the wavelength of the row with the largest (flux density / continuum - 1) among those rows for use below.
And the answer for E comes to 3916.0 AA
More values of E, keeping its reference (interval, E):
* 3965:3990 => 3988.5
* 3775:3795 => 3783.5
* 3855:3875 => 3863.5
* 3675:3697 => 3676.0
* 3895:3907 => 3896.0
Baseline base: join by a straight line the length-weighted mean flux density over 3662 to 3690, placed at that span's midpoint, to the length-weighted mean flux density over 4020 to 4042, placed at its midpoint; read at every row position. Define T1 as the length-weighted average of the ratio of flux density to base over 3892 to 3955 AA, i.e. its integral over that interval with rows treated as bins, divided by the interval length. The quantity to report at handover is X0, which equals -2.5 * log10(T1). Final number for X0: 0.35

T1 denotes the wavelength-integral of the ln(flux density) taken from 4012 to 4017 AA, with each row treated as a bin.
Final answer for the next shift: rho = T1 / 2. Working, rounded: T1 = 20.9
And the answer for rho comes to 10.5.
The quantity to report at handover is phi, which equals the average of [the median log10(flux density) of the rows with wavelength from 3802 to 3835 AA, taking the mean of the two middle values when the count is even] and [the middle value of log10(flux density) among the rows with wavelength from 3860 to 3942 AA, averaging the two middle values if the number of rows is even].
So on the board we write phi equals 1.677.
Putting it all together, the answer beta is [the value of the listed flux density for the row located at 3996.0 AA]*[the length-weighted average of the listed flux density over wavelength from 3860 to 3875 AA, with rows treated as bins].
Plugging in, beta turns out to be 3269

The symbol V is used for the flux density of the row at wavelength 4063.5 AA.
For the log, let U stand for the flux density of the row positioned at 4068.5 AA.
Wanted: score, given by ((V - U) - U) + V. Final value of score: -17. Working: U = 65.48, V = 57.1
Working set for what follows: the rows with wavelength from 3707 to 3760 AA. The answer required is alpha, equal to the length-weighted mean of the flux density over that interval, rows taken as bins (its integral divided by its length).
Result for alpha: 47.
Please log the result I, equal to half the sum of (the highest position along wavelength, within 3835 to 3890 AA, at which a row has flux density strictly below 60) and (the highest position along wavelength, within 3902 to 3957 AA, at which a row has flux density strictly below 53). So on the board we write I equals 3918.5 AA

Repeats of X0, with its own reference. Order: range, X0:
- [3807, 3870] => 0.23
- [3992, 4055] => 0.02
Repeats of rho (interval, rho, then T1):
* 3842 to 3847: 10.1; 20.1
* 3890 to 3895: 9.8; 19.7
